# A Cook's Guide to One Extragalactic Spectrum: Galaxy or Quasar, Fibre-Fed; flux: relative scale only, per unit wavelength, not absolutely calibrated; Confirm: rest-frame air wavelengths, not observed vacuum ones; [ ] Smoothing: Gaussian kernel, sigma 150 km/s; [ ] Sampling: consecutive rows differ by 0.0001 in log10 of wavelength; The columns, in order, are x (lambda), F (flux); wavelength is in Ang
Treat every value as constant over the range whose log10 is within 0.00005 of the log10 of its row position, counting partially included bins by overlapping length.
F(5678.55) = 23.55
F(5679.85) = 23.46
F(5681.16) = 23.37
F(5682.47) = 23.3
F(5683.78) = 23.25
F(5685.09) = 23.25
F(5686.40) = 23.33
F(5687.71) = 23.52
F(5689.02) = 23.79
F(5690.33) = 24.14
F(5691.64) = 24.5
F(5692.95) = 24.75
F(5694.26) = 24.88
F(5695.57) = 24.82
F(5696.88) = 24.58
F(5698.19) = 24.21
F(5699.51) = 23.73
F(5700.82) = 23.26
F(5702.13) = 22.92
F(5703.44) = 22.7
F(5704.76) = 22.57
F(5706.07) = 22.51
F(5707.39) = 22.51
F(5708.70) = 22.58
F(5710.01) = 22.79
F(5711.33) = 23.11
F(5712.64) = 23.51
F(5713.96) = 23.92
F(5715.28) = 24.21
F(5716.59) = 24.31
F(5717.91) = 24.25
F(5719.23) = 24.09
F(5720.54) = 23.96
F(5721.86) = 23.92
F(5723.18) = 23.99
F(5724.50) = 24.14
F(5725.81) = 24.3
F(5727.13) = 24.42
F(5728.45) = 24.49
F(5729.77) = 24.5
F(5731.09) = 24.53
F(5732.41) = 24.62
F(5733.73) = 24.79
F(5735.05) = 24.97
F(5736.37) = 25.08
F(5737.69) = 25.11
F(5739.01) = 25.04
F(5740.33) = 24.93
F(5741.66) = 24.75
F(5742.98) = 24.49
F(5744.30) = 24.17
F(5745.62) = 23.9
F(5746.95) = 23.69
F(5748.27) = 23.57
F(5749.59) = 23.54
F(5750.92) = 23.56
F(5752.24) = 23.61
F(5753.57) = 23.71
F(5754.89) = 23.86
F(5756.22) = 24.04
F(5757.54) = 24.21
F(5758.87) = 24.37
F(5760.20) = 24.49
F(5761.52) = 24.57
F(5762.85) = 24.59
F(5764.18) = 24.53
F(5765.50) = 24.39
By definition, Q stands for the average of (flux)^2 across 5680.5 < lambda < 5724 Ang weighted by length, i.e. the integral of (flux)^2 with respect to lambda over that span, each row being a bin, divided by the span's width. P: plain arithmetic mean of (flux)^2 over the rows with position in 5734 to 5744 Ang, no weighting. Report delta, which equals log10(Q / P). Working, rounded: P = 621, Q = 560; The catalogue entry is -0.04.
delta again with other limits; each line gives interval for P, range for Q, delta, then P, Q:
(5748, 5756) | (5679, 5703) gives 0.01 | 559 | 568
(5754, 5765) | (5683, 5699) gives -0.01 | 592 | 580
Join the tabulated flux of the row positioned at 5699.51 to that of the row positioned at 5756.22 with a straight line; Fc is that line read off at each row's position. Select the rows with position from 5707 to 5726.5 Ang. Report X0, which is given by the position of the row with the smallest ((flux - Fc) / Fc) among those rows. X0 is 5707.39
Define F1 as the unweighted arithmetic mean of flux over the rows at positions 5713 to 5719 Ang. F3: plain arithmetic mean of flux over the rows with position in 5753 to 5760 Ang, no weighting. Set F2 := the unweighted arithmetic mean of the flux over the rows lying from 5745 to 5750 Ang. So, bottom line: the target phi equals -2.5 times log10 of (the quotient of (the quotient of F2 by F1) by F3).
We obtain 3.47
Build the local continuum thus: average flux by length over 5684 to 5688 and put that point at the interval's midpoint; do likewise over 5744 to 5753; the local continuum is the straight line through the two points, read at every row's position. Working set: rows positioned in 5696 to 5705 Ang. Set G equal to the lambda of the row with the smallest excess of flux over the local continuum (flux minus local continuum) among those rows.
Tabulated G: 5704.76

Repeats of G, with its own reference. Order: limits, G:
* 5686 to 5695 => 5686.40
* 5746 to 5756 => 5749.59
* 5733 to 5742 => 5741.66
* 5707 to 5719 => 5707.39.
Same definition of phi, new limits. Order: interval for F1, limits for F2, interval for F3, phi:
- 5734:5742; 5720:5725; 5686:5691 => 3.48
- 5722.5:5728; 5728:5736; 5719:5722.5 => 3.43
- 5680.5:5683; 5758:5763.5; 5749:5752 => 3.38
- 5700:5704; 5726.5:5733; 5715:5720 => 3.39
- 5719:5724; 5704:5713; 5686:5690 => 3.49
